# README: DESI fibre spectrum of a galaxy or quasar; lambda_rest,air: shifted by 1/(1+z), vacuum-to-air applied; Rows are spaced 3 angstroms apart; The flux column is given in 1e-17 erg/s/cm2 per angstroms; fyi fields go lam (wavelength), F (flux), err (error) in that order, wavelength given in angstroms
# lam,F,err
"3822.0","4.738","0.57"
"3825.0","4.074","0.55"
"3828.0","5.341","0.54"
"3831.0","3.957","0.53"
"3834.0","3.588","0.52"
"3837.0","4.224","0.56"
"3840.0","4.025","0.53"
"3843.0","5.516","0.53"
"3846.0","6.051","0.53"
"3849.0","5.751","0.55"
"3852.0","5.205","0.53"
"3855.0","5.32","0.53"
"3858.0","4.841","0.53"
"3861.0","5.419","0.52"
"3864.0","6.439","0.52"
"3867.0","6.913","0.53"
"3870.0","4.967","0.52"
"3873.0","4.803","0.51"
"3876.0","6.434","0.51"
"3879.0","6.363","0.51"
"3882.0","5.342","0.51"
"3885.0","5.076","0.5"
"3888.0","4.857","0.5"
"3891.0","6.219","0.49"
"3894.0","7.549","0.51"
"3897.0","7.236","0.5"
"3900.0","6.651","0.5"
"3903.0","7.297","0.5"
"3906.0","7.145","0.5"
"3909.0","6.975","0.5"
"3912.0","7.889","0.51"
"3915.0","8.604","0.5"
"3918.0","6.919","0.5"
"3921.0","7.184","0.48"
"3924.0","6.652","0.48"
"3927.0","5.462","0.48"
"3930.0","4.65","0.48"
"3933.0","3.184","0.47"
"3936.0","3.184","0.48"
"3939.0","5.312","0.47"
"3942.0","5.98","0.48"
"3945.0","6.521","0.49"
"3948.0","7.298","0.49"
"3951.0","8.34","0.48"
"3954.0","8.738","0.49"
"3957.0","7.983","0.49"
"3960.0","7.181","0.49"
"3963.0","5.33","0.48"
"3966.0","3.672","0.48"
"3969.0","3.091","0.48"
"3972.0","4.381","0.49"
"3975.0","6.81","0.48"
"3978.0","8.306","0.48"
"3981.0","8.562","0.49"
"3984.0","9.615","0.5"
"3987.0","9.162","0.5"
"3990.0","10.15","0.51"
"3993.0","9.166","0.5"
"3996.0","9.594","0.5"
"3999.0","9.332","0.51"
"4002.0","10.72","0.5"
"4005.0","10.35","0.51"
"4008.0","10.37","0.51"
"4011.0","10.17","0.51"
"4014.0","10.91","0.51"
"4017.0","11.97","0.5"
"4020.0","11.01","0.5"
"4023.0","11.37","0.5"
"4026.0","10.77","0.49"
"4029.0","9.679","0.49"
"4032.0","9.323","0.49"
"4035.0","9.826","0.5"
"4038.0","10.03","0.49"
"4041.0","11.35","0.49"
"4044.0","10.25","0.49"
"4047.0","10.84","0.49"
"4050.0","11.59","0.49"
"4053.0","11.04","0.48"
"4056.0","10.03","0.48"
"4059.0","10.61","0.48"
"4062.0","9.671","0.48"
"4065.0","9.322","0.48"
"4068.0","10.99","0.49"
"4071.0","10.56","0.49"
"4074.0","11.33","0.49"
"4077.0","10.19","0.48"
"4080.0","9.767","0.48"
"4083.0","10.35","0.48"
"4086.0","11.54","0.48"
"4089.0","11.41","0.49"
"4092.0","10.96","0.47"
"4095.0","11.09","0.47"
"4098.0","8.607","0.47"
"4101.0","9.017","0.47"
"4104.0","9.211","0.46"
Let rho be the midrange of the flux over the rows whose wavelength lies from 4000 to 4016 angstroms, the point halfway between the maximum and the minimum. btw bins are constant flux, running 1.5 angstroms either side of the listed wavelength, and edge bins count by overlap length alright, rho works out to 10.5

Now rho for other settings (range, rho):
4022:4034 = 10.3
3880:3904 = 6.2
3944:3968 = 6.2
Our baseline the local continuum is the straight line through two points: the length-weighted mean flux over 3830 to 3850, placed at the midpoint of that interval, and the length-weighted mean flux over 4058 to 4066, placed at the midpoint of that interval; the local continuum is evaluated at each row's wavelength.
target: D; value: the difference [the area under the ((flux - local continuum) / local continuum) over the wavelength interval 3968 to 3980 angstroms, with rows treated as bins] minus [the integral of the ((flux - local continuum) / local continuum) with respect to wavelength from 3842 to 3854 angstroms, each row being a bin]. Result -4.8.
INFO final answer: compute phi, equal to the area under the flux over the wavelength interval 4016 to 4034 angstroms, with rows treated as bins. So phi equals 191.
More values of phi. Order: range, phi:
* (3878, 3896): 107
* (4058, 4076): 187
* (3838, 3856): 95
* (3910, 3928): 129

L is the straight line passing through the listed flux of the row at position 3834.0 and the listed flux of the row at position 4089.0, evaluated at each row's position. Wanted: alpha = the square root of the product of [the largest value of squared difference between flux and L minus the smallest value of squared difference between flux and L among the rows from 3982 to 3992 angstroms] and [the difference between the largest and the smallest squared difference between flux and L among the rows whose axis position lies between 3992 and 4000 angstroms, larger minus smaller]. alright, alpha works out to 1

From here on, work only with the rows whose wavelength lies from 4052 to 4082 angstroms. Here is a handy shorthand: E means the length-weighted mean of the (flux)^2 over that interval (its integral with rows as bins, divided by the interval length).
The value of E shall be 107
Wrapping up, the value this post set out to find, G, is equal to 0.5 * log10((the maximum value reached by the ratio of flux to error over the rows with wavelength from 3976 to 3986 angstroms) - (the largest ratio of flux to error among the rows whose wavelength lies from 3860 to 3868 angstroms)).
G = 0.40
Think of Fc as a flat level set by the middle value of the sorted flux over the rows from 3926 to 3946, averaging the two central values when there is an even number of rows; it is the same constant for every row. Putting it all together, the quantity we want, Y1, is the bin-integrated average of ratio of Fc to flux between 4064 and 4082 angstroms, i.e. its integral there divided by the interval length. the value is 0.51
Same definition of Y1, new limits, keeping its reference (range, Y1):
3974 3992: 0.61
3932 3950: 1.10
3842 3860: 0.98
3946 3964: 0.72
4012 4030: 0.49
